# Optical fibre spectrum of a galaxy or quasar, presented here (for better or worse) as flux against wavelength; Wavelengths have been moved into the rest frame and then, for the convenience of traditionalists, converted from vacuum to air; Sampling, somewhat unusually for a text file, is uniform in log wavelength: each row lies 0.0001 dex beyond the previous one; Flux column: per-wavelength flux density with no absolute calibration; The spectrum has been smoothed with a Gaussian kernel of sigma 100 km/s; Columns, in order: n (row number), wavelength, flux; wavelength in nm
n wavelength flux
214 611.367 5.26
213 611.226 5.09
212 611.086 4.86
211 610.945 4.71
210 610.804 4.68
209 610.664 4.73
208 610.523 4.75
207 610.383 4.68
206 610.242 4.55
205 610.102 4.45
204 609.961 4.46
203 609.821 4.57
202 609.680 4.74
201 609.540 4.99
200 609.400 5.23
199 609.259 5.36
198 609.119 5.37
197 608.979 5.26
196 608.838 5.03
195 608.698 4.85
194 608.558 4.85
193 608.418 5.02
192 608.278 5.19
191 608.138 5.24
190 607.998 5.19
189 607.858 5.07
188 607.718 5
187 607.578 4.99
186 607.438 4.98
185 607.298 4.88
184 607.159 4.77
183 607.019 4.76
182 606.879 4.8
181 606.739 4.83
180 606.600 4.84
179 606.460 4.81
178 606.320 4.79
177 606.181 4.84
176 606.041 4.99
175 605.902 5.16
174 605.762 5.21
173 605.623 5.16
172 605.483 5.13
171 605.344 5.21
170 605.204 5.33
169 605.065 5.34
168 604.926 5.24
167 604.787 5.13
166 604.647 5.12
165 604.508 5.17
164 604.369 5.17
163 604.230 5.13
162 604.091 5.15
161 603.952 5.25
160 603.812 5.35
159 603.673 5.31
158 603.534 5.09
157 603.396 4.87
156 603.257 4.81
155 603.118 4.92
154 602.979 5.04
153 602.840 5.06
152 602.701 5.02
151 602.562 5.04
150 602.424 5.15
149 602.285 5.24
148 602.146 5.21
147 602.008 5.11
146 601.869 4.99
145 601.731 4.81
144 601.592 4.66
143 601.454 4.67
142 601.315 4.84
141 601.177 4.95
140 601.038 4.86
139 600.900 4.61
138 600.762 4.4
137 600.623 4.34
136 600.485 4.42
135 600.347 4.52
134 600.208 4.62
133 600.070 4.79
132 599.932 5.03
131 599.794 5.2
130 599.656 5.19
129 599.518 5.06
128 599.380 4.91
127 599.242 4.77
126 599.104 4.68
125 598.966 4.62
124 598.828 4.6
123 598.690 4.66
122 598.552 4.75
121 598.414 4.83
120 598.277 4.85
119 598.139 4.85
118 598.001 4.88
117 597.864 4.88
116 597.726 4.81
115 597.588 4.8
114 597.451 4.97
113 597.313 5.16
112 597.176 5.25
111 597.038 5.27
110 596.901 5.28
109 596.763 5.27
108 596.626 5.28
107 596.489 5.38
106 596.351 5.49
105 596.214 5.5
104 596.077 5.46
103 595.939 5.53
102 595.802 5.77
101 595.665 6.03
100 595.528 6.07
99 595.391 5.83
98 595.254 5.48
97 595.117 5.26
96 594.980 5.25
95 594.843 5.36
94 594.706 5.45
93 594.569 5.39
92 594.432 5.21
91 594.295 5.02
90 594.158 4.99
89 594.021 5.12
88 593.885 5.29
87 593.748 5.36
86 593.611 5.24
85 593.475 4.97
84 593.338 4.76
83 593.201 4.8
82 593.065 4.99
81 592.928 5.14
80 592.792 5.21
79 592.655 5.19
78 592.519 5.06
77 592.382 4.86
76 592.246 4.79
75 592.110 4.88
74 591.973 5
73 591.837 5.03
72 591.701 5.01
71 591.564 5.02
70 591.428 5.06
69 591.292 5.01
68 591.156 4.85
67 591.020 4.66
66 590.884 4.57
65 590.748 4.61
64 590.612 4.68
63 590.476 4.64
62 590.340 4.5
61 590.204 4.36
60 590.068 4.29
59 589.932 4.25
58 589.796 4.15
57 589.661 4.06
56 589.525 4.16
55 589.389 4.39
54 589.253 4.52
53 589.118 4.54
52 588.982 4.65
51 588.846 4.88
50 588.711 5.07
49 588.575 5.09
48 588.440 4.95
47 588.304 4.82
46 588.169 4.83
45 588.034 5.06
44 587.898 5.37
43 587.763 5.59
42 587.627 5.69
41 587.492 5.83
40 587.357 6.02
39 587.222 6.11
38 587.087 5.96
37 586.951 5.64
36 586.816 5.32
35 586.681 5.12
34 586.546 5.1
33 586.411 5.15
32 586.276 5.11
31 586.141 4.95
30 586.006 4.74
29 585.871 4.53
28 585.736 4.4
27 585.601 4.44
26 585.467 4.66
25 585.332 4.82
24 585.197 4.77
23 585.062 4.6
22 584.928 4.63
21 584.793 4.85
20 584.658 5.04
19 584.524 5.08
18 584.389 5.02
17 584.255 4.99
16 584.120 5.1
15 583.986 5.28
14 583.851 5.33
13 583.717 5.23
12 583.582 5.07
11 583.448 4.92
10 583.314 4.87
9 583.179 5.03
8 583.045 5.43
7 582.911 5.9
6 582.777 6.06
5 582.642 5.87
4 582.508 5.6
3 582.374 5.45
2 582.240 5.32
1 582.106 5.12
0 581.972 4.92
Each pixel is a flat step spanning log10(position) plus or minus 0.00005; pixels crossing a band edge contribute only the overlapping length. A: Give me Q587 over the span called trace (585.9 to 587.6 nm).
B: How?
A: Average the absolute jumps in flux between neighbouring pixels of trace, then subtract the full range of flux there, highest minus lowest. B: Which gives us -1.2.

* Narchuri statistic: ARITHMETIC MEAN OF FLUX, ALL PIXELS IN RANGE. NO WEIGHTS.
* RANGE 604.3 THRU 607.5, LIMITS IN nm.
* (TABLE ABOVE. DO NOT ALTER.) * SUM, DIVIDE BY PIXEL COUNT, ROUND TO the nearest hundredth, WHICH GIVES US 5.03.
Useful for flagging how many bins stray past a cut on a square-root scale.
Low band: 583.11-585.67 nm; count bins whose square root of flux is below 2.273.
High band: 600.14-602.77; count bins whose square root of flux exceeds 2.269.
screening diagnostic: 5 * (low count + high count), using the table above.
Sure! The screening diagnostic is 95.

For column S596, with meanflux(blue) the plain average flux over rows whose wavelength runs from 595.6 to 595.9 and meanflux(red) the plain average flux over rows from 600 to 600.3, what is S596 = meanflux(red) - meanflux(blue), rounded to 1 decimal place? -1.2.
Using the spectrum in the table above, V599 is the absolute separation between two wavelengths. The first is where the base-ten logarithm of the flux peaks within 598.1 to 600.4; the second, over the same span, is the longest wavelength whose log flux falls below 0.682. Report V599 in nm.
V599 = 0.55 nm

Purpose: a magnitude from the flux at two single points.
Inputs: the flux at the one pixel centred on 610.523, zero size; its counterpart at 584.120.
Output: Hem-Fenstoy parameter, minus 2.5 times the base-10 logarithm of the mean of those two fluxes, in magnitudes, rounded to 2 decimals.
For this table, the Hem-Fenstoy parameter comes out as -1.73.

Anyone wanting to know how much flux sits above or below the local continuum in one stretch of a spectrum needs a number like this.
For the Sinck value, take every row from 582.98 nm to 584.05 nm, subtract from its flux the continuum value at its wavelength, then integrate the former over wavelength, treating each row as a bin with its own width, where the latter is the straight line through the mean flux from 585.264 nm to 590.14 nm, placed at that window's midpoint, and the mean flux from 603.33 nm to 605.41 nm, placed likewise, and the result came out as 0.3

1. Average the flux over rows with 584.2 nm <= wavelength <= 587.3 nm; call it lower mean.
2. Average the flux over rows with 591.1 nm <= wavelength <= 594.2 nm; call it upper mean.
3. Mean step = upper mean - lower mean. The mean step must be 0.0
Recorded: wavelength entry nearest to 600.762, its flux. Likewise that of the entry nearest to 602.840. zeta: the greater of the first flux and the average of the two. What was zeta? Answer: 4.73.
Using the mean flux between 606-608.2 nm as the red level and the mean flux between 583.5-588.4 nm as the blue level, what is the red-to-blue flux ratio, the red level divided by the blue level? 0.96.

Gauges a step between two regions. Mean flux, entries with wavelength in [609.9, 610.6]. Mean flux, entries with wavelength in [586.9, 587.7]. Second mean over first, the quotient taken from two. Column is 0.72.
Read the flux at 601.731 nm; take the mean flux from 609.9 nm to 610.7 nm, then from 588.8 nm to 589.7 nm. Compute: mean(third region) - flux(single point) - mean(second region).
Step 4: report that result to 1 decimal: -5.0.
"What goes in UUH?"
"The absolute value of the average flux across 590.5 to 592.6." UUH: 4.87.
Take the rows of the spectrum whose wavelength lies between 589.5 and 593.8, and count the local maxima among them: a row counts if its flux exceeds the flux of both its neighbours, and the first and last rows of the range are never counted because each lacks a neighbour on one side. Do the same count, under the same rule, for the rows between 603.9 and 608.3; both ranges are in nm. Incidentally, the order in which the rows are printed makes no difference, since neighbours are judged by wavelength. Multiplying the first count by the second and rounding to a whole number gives 16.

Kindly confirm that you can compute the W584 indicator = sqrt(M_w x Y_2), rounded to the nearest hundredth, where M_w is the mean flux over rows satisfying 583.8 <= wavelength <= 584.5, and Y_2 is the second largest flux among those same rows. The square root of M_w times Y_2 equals 5.21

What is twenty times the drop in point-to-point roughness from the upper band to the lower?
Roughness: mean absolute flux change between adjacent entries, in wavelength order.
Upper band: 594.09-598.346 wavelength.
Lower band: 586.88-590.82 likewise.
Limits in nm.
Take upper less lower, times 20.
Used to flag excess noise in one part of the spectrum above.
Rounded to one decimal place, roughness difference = -0.7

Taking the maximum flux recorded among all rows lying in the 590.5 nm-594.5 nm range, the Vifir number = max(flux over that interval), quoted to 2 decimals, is 5.36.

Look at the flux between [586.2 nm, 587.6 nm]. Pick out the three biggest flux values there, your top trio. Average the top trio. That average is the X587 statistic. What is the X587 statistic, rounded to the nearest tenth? 6.0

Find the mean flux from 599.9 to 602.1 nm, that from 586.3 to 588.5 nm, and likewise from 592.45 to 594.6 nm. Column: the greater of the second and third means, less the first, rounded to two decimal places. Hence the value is 0.68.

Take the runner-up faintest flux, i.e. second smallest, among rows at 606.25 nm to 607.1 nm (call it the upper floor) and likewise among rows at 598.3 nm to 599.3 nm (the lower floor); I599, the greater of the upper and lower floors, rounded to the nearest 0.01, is 4.79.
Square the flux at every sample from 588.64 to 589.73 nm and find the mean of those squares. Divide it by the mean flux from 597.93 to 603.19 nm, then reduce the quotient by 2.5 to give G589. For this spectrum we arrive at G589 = 1.8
